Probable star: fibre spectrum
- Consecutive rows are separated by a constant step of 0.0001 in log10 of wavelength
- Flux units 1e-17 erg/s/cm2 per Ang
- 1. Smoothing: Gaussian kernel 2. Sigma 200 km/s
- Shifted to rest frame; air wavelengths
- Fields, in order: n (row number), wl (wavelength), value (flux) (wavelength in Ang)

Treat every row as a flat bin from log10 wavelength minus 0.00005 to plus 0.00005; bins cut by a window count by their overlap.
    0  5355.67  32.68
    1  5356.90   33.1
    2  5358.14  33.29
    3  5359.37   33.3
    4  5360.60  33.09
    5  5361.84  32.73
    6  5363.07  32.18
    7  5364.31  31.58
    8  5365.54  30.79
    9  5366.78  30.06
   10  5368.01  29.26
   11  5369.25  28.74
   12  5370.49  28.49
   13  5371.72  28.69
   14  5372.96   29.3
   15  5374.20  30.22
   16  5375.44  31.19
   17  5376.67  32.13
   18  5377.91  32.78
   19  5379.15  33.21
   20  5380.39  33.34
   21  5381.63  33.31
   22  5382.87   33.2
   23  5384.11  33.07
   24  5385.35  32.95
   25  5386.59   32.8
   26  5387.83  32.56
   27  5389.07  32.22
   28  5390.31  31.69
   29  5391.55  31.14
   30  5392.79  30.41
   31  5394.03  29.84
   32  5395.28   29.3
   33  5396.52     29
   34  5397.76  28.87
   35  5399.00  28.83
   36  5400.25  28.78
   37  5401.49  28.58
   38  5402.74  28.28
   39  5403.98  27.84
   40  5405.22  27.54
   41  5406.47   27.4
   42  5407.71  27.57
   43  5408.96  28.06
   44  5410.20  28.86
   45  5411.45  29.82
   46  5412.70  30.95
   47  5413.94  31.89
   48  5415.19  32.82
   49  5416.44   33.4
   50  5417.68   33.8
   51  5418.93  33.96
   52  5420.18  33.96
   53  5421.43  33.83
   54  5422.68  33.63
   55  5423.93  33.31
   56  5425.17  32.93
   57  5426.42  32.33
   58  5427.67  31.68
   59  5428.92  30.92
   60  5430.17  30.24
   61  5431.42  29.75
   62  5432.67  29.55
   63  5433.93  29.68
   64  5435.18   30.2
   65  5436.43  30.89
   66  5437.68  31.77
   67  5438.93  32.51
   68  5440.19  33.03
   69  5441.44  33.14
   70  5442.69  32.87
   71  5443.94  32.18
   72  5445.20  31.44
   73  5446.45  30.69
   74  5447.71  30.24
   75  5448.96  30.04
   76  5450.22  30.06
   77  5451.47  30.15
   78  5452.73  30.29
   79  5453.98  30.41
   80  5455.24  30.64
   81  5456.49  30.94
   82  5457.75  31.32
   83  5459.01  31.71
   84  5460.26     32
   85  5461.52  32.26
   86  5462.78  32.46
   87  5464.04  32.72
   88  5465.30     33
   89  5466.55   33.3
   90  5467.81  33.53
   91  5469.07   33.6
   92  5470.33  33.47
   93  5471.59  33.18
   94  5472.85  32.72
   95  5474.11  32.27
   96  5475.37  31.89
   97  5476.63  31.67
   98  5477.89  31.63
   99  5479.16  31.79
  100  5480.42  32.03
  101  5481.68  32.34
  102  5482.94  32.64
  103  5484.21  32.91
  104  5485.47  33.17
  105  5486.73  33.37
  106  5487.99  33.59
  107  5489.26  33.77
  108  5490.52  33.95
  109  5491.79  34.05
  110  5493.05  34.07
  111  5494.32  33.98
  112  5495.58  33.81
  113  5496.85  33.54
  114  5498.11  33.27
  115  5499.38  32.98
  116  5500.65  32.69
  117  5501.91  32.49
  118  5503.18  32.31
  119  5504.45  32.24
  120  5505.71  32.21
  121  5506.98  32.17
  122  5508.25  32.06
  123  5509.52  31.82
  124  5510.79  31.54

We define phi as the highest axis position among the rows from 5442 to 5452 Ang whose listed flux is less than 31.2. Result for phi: 5451.47 Ang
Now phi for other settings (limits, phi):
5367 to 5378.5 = 5375.44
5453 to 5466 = 5456.49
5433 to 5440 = 5436.43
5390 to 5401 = 5400.25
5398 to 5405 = 5403.98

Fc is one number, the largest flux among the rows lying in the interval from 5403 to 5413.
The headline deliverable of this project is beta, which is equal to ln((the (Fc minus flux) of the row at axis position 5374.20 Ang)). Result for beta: -0.3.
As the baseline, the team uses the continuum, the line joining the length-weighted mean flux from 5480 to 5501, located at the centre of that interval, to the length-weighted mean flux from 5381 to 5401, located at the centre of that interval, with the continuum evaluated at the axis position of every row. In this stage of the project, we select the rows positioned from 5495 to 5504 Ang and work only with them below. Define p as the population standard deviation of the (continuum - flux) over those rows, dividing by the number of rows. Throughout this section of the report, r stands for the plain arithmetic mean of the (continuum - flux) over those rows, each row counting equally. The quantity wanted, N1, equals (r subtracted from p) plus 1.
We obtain 1.1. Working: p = 0.6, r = 0.5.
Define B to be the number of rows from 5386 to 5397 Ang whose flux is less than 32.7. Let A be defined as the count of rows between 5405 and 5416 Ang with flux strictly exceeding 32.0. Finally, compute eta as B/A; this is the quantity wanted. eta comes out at 8.0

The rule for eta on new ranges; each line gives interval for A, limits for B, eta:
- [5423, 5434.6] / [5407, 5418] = 2.0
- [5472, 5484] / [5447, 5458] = 1.8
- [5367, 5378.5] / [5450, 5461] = 4.5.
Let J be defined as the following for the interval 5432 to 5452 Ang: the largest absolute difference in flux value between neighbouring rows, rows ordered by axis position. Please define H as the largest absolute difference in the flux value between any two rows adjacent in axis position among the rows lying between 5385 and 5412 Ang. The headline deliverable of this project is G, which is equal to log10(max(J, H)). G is -0.02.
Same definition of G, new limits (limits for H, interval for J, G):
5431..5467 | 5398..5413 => 0.05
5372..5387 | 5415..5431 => -0.01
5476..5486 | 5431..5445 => -0.06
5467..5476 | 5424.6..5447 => -0.06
